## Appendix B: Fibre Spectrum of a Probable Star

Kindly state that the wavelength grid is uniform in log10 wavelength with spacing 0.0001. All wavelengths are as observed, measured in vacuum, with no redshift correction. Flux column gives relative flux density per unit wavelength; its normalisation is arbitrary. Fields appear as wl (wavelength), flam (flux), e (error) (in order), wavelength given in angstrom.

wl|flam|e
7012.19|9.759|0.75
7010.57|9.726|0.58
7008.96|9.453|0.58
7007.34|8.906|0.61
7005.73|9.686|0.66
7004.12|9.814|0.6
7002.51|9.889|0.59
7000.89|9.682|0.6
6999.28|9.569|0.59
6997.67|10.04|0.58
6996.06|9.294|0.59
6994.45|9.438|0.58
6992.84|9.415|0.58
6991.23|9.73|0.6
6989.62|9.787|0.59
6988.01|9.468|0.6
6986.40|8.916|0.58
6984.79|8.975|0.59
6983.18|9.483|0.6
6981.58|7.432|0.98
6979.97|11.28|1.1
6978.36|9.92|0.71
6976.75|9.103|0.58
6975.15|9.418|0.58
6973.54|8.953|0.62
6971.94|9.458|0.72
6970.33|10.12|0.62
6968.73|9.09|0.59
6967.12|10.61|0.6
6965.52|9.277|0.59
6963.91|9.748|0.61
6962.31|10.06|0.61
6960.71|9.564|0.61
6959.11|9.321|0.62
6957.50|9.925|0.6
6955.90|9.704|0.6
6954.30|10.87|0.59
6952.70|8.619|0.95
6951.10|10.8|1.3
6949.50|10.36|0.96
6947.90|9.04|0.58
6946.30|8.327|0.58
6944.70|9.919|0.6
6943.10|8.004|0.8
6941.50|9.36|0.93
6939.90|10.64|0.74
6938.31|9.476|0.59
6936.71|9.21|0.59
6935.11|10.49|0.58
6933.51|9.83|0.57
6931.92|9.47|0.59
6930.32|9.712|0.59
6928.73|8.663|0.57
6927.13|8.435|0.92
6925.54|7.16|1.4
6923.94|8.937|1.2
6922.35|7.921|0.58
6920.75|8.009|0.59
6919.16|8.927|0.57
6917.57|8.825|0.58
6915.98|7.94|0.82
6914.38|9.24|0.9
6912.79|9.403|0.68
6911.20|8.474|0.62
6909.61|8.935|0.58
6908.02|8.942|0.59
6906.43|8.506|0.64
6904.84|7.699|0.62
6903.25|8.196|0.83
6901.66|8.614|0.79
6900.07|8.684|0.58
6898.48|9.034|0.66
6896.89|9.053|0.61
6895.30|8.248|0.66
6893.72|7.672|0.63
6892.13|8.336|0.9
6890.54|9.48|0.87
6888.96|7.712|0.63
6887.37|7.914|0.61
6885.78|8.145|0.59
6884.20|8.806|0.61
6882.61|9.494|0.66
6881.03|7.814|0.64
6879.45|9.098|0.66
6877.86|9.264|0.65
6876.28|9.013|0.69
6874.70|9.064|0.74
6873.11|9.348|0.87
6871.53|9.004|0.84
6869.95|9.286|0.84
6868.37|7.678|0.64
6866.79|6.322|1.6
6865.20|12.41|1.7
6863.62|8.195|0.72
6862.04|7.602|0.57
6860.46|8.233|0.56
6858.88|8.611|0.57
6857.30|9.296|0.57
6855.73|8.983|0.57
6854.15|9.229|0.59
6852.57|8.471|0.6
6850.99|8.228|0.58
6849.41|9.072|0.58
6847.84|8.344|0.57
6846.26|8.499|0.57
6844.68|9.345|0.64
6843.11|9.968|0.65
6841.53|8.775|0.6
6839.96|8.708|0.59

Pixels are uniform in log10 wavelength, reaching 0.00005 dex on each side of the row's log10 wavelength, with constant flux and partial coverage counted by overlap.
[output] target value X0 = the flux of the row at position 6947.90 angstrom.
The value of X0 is 9.04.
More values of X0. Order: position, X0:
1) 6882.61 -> 9.494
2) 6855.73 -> 8.983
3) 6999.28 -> 9.569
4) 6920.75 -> 8.009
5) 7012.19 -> 9.759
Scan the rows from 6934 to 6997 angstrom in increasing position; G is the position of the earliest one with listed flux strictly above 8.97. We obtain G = 6935.11 angstrom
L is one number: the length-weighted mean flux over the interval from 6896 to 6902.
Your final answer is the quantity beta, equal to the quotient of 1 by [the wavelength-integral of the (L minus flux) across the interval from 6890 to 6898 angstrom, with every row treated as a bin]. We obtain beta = 0.4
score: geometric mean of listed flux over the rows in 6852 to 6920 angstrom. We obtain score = 8.6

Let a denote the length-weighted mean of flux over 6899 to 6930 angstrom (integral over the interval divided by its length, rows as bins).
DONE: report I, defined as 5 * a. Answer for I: 42.6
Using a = 8.5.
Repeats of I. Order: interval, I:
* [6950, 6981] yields 48.8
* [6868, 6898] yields 43.4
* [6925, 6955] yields 47.0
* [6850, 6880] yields 44.0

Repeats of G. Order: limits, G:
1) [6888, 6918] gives 6890.54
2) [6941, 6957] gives 6941.50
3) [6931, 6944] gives 6931.92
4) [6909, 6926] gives 6912.79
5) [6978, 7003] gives 6978.36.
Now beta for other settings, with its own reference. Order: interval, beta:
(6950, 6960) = -0.1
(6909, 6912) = 2.2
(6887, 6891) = 0.5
